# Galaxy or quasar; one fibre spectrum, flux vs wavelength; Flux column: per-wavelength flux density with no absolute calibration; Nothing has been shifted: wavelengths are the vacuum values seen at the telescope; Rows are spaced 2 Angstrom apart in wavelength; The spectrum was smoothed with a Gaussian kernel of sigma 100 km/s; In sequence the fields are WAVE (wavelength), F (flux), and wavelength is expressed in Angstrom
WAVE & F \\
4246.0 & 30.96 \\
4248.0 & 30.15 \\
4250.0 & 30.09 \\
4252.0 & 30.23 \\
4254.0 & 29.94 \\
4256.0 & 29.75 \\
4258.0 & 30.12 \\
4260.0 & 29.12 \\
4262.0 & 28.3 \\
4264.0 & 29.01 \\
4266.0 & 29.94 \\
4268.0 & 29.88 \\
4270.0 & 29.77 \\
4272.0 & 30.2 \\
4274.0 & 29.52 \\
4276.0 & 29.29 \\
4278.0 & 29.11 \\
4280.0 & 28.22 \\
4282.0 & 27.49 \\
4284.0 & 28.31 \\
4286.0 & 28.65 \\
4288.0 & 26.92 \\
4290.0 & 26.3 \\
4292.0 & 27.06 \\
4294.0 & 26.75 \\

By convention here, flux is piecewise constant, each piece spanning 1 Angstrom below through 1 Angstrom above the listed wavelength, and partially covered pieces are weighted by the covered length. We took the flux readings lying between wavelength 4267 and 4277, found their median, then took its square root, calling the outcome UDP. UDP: 5.46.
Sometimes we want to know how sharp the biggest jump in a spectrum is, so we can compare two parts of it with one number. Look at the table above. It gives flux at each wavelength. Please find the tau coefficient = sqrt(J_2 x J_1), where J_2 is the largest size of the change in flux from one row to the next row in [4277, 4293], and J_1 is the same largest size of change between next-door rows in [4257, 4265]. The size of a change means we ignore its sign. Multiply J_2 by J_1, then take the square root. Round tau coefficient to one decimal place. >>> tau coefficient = 1.3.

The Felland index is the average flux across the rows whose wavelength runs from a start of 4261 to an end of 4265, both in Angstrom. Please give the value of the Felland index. 28.7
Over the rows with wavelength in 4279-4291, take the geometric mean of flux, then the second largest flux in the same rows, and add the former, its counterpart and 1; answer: 56.9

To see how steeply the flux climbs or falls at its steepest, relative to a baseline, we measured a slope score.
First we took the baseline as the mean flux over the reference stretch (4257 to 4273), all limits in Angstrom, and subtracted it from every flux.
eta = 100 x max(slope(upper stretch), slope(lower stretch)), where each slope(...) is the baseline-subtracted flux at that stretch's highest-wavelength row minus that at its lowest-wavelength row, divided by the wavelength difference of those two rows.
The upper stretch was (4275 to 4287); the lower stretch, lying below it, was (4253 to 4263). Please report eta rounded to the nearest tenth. -6.4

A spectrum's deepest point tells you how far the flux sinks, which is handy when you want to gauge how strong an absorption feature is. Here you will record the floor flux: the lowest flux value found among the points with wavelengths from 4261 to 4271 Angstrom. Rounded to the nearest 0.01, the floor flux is 28.30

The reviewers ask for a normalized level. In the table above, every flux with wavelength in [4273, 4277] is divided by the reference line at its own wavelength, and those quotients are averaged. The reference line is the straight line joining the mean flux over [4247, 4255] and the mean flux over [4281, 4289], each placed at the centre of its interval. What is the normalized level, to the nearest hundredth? 1.03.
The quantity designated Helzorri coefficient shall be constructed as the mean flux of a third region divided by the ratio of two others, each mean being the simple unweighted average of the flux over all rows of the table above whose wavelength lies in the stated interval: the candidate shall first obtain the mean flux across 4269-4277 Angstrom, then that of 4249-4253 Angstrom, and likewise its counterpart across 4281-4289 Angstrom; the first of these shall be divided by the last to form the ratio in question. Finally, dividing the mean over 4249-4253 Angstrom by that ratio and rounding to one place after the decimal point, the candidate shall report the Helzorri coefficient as 28.3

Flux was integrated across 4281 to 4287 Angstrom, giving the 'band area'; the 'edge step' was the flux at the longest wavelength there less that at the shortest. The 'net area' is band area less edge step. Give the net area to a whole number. 168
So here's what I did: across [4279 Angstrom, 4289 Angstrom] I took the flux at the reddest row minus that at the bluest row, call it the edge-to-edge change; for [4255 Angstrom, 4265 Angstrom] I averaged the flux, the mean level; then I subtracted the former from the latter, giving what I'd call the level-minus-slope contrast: 30.6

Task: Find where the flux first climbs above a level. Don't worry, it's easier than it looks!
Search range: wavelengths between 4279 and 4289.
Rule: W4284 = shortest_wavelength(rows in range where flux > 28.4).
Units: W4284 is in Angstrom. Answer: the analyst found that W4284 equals 4286.0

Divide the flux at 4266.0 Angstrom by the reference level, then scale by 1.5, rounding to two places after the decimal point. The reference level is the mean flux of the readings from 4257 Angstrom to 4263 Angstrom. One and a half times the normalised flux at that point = 1.54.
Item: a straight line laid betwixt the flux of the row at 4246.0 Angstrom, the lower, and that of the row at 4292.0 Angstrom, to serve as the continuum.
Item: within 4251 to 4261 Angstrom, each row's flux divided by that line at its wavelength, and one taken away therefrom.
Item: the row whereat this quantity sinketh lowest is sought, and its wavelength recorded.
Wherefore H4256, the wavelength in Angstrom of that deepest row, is 4260.0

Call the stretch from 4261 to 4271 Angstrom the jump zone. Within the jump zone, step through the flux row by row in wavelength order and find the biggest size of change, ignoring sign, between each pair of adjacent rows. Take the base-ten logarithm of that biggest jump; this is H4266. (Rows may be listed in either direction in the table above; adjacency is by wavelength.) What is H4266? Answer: 0.0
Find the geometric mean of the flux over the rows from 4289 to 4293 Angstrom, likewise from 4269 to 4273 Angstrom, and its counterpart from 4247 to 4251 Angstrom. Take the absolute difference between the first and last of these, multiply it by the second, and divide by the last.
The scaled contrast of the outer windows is 3.4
